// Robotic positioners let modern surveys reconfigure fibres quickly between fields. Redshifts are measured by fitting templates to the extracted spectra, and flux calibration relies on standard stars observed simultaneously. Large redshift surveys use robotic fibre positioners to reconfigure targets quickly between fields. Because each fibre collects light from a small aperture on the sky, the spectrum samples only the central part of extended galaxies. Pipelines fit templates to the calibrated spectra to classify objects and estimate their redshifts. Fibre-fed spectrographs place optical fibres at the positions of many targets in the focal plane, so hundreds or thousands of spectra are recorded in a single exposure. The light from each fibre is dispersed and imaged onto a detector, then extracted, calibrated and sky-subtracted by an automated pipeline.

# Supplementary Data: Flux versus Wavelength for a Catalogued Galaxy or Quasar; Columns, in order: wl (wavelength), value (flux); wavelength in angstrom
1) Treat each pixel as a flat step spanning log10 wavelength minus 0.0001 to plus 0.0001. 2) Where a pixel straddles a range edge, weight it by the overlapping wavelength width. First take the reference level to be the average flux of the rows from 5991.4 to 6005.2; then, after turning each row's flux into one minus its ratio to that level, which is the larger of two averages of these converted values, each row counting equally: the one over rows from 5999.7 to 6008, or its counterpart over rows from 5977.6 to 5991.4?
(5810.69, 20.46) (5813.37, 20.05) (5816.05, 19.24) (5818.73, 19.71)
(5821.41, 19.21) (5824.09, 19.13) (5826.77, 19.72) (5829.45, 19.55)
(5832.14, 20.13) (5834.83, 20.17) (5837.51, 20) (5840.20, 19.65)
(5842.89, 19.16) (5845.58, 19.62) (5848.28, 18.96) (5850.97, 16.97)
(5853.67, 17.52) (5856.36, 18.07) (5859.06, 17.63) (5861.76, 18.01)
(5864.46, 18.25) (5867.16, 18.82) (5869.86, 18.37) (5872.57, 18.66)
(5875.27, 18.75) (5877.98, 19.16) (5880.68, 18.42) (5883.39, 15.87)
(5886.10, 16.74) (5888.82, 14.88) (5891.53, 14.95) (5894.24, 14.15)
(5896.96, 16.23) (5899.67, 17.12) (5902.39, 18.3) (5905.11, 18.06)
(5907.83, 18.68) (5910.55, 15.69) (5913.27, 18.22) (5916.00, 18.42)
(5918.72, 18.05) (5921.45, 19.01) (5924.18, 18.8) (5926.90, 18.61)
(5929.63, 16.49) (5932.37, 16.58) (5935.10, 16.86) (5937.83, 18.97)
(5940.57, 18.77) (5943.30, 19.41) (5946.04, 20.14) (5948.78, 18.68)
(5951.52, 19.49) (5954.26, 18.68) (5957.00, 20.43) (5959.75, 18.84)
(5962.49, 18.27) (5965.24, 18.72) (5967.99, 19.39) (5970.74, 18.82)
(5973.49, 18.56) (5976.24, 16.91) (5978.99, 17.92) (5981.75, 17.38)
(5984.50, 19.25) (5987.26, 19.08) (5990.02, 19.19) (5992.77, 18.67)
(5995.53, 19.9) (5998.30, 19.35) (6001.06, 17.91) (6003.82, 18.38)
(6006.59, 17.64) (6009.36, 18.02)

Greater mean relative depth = 0.046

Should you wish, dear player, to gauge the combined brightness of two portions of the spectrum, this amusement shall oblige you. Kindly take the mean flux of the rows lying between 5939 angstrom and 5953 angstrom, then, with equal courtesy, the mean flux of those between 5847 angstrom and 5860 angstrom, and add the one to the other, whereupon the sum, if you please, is 37.1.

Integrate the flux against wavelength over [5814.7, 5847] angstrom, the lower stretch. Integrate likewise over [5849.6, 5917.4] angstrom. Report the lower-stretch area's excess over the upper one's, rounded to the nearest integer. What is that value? -549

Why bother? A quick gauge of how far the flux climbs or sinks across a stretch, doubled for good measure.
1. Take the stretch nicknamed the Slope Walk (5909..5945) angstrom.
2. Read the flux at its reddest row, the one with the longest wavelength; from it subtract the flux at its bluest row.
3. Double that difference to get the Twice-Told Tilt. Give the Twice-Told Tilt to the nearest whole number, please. 7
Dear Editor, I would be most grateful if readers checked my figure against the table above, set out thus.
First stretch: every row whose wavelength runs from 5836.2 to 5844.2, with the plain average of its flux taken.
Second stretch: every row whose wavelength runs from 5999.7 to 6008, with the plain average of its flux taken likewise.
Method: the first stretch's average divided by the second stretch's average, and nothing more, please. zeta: 1.09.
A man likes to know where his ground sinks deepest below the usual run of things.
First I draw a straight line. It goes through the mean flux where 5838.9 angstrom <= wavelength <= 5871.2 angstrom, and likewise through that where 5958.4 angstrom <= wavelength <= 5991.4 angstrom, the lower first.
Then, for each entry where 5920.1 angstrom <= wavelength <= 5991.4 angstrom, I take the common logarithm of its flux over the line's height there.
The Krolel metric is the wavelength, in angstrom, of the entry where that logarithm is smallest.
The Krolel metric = 5929.63 angstrom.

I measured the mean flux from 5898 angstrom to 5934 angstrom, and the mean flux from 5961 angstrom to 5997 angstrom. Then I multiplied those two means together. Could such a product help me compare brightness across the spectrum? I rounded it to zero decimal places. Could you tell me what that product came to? 332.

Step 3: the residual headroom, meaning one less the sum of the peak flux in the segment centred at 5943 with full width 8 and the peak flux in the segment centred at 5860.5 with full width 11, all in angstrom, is -37.4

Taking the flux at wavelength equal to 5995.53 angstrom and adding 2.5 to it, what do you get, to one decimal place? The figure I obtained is 22.4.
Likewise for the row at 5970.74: 21.3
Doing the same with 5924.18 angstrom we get 21.3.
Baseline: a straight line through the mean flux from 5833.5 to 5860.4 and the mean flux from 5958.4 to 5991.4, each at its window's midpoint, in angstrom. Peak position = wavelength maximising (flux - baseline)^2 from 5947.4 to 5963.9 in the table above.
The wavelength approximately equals 5957.00 angstrom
